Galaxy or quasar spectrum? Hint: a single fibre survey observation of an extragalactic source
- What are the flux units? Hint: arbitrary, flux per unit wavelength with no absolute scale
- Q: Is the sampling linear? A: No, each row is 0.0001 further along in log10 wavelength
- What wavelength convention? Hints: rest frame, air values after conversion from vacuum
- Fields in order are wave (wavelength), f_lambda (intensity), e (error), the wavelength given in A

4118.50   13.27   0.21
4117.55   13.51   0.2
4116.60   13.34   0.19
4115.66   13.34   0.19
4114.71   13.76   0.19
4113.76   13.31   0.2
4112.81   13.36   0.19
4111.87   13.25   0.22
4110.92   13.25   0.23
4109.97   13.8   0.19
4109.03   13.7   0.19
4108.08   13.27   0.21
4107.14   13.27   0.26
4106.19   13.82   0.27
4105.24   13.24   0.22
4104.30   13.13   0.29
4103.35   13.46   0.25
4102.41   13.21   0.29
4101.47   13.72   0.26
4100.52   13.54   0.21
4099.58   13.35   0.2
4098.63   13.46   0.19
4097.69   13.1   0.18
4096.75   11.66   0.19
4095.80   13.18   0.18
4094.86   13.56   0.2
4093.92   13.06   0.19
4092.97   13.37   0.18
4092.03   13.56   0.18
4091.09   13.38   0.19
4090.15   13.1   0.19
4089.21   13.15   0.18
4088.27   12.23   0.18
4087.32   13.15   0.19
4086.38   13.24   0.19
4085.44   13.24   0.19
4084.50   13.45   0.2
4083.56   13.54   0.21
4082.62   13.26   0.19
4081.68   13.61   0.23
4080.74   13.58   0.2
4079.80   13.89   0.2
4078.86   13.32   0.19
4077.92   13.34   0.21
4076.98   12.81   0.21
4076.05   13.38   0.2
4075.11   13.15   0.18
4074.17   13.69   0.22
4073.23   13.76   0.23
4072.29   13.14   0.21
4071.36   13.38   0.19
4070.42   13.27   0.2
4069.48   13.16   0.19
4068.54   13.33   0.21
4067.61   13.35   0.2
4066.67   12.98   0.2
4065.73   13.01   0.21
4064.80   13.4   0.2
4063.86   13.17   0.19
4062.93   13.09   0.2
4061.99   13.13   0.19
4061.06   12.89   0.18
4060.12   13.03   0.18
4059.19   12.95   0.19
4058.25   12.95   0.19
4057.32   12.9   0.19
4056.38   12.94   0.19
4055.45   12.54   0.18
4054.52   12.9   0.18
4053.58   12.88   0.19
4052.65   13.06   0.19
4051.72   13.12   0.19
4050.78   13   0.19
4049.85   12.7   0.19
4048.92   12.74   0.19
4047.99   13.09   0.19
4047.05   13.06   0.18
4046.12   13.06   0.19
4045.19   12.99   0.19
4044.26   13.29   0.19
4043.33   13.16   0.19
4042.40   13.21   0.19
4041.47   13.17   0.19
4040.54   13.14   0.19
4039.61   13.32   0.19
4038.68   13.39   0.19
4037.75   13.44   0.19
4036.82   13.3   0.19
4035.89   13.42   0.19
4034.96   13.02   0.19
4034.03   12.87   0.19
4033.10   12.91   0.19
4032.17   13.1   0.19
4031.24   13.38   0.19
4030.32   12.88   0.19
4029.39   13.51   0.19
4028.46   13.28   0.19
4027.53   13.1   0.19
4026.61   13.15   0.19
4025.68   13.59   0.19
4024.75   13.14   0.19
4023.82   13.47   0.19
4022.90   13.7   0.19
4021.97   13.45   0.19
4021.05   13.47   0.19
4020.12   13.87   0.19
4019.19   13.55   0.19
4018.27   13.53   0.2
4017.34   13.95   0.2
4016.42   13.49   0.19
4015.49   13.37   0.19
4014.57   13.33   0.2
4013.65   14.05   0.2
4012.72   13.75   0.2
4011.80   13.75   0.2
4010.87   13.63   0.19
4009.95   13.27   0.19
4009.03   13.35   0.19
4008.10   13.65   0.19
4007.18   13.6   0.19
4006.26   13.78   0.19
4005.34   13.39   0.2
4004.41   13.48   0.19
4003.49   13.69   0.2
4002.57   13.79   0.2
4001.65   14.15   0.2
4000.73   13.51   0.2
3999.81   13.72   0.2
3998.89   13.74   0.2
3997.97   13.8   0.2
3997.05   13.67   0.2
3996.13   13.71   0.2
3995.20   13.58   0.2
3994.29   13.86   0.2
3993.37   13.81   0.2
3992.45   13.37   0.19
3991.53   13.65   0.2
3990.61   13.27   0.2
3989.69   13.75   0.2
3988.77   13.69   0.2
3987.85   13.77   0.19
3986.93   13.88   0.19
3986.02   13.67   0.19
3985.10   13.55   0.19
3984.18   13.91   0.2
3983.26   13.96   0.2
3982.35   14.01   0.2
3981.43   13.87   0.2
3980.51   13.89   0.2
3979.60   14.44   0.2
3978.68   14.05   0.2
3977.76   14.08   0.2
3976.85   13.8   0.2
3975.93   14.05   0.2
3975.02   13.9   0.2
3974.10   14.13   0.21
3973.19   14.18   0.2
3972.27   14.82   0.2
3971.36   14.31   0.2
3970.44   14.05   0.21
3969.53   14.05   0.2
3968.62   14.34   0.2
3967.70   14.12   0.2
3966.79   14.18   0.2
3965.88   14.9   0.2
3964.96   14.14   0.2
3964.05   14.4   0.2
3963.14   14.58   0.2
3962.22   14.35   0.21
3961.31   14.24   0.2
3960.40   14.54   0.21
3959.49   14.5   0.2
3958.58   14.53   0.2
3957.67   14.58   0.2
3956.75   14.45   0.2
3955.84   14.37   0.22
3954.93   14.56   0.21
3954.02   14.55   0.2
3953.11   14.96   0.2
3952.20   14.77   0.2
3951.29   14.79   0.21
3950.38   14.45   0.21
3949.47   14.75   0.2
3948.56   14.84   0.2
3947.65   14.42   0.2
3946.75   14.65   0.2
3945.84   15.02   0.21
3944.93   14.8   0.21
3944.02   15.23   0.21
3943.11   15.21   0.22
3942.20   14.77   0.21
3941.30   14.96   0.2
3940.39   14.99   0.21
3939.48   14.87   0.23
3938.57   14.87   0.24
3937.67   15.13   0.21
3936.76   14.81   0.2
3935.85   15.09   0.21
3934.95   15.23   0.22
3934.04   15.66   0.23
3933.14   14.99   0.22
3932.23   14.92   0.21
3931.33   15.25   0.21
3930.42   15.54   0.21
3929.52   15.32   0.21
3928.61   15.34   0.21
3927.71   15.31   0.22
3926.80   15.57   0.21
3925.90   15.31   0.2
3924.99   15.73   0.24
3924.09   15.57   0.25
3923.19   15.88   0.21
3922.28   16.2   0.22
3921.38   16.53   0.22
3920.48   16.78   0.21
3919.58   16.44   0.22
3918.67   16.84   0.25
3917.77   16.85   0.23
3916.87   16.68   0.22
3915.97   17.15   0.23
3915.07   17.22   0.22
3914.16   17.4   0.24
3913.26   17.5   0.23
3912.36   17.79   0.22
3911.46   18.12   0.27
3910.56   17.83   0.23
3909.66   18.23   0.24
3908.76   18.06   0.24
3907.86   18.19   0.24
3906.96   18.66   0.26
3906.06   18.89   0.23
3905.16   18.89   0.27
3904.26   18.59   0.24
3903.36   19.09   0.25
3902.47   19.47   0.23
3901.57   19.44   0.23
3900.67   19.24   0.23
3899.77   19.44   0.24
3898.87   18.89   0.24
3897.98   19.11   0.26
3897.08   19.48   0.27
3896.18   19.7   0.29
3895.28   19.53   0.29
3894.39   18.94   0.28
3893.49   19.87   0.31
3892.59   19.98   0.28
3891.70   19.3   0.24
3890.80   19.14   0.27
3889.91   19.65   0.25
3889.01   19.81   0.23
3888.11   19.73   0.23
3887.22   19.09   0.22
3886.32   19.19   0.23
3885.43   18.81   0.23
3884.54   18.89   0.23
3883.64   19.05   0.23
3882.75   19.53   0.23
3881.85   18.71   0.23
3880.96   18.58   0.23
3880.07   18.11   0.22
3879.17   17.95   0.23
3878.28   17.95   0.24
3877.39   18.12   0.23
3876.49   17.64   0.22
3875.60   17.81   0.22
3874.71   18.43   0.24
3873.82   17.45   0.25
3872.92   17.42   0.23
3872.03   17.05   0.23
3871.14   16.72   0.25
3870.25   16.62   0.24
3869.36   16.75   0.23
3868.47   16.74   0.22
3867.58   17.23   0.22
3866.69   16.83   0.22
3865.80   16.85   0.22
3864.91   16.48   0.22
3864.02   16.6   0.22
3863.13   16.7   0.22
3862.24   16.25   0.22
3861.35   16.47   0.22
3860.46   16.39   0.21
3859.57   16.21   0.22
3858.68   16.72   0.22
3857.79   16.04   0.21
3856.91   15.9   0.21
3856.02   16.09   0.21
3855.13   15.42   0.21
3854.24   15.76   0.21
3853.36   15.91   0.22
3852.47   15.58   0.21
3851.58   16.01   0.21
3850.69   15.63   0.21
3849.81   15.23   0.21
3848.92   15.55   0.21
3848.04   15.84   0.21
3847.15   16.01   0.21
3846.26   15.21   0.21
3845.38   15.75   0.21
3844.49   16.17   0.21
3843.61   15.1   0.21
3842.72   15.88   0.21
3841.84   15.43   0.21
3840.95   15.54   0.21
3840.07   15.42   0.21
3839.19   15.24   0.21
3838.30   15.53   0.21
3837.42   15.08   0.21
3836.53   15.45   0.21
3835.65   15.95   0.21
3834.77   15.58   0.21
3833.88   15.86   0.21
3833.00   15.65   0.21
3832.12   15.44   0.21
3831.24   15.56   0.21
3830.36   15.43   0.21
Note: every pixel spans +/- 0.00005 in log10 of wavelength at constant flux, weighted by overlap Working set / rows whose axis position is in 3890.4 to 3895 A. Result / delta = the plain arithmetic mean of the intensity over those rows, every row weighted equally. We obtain 19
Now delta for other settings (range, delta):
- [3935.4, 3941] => 15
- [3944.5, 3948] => 15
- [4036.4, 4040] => 13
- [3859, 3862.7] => 16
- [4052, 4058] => 13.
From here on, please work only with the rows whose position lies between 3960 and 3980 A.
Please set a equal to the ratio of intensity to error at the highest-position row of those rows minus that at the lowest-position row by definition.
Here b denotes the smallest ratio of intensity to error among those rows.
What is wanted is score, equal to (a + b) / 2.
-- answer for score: 34.9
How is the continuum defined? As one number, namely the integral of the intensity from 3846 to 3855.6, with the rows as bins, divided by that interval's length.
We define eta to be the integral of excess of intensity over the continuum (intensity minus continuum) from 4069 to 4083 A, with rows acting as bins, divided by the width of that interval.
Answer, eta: -2.3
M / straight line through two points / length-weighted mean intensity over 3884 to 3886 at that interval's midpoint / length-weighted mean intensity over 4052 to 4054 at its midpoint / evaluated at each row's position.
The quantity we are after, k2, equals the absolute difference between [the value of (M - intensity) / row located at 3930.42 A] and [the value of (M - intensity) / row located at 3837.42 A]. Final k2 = 3.7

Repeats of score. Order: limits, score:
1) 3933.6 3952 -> 32.1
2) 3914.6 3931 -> 29.0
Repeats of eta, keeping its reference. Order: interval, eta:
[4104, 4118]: -2.2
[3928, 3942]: -0.5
